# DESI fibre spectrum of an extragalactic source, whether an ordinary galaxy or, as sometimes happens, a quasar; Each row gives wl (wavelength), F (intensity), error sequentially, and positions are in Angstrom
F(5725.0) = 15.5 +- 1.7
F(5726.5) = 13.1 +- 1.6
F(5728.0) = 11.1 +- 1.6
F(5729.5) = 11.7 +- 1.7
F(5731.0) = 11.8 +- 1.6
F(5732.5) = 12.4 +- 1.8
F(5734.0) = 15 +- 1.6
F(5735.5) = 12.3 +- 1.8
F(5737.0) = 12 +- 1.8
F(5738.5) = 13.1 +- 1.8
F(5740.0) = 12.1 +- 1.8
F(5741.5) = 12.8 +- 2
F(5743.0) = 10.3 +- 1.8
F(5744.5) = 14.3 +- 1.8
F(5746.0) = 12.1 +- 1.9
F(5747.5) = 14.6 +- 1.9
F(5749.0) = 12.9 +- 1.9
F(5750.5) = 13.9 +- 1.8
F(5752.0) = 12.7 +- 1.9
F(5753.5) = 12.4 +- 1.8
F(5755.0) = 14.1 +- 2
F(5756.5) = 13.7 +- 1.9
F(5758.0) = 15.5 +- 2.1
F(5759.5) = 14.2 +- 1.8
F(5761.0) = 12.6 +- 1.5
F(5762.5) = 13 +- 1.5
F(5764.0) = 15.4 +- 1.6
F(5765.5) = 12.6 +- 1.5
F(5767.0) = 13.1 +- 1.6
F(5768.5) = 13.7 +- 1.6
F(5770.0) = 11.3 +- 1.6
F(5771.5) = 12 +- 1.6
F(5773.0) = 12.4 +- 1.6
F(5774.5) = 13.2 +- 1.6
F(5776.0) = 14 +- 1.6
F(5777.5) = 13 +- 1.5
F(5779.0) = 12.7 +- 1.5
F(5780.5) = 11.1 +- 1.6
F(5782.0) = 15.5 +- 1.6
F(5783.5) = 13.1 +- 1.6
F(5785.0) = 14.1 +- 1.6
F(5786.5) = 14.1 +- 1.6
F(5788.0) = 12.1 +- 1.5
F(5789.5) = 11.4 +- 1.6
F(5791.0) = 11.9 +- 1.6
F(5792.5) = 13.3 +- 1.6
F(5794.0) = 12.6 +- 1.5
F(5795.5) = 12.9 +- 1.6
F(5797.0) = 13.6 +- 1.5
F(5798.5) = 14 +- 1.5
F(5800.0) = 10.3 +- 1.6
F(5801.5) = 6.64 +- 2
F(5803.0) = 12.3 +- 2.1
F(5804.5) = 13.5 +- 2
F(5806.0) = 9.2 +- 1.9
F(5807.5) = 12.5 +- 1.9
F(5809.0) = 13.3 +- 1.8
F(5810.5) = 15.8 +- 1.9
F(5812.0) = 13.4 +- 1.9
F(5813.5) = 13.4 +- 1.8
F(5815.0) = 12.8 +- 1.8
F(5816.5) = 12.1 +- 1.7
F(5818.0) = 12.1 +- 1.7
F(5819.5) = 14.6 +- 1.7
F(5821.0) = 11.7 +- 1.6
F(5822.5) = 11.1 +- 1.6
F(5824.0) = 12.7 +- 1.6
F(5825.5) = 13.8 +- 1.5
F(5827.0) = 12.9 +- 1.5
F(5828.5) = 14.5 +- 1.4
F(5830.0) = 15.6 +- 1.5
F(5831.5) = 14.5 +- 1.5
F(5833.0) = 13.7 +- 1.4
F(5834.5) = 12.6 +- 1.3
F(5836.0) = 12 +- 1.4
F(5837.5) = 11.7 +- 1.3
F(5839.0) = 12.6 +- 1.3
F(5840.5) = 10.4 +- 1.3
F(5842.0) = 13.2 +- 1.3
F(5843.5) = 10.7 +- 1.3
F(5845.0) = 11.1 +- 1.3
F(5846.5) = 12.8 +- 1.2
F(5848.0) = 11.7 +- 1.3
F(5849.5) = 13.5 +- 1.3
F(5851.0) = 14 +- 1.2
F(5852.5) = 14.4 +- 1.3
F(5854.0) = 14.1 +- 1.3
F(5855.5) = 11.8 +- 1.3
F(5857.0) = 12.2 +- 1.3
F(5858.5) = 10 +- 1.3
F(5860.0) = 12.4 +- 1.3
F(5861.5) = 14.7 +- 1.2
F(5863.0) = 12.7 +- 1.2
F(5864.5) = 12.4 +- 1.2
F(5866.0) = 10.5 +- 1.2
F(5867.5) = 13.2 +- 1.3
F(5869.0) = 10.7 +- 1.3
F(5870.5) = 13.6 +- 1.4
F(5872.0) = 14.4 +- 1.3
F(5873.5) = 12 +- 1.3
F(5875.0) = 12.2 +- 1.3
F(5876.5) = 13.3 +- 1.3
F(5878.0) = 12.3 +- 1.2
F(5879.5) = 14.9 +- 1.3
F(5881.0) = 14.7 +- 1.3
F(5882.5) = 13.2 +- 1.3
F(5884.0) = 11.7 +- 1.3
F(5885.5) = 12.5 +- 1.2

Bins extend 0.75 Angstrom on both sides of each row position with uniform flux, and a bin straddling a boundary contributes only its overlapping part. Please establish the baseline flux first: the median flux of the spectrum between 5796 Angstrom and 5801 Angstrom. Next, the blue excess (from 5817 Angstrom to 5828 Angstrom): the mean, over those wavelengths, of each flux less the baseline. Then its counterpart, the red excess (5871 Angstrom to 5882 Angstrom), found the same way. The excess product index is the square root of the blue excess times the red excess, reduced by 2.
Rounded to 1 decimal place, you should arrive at -1.6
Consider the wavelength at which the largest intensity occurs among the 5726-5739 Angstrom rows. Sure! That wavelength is 5734.0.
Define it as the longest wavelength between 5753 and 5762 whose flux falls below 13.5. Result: 5761.0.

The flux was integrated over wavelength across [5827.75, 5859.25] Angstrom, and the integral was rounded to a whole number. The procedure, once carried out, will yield 401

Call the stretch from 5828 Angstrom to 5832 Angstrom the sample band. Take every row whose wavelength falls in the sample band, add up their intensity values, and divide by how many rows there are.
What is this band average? 14.9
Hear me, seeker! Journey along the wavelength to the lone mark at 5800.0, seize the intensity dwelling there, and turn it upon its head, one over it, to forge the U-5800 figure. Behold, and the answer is 0.097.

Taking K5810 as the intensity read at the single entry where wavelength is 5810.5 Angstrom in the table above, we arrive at 15.8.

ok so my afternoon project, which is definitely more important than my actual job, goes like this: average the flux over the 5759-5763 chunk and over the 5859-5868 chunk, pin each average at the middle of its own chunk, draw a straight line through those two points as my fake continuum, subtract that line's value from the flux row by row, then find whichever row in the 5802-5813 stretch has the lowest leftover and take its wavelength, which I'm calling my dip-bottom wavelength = 5806.0 Angstrom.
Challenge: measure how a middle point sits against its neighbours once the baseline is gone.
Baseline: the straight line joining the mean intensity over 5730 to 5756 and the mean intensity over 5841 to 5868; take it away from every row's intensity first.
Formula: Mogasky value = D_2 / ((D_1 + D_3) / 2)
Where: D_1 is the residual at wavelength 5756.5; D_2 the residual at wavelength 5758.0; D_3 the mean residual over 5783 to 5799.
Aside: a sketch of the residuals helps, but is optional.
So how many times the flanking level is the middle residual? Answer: 4.6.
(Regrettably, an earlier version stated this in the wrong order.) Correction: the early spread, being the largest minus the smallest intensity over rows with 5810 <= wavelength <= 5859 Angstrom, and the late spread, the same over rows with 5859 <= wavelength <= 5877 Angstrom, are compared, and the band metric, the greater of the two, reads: 5.8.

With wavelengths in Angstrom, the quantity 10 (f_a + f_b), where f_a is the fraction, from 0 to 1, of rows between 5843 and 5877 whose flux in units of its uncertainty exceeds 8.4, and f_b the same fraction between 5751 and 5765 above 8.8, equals 10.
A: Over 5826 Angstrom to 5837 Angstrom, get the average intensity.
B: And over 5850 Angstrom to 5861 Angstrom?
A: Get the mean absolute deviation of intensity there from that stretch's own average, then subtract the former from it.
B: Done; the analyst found -12.4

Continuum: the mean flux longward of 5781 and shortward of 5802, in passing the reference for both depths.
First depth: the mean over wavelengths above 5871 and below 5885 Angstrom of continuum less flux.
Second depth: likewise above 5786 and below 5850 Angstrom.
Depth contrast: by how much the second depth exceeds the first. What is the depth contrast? 0.6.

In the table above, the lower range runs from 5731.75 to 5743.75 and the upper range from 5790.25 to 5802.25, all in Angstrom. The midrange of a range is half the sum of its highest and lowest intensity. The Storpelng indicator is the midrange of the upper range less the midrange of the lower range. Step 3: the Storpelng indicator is -2.3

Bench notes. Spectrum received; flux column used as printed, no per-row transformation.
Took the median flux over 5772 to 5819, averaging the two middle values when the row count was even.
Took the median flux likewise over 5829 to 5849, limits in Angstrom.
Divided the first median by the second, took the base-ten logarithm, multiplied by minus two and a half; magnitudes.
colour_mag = -0.026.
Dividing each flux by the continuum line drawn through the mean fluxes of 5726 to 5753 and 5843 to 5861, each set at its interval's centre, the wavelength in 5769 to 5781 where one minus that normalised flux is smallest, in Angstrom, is 5776.0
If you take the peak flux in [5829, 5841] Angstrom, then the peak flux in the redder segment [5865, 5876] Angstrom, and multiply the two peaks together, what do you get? 225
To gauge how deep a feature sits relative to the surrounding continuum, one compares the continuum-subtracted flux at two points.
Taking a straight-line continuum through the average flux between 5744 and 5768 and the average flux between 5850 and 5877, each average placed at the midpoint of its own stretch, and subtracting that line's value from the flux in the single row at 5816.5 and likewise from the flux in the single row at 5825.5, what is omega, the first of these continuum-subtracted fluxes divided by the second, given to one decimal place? -1.2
